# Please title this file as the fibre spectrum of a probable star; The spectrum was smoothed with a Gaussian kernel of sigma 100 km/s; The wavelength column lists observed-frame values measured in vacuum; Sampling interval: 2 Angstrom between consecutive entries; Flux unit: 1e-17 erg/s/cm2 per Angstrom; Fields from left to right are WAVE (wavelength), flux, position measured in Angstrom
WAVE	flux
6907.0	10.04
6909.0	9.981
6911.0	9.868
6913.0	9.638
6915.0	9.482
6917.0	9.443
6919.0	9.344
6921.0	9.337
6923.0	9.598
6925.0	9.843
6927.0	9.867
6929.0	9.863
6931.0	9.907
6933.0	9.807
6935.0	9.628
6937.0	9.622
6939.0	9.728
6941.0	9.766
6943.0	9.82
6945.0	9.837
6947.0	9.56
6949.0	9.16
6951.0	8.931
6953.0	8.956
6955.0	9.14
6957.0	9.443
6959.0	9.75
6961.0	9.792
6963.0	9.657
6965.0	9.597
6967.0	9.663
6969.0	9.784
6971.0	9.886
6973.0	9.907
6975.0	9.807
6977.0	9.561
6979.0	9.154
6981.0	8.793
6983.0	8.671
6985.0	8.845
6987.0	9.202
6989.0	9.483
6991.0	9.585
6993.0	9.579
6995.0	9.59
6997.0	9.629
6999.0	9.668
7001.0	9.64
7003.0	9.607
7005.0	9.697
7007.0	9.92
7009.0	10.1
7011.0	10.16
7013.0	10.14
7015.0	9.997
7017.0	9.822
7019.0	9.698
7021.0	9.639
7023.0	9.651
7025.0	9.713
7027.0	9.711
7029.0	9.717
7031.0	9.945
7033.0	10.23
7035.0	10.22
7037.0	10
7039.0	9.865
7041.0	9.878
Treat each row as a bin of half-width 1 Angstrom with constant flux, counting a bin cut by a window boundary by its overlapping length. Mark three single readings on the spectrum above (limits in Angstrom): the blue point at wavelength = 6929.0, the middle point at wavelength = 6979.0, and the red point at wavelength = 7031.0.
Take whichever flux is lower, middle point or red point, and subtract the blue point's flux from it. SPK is -0.71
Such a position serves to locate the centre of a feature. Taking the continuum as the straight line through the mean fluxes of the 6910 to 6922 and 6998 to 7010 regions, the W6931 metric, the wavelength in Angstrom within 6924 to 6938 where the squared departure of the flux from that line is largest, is 6931.0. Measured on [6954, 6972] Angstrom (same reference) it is 6955.0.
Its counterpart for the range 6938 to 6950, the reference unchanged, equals 6949.0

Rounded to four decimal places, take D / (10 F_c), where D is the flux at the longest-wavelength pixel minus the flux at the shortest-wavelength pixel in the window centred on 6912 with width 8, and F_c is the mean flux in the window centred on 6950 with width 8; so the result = -0.0055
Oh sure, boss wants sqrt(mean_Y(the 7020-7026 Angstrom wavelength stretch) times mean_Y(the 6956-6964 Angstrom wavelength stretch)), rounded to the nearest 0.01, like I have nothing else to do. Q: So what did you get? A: 9.66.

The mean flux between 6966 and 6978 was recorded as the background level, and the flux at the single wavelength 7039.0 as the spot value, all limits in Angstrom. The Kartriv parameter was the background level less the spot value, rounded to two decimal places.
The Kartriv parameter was -0.10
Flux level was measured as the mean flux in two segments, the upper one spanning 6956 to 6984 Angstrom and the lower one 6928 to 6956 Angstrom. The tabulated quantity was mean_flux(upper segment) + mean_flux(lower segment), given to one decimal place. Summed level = 19.1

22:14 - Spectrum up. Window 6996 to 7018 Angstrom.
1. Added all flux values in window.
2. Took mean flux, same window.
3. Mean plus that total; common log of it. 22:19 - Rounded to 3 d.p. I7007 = 2.073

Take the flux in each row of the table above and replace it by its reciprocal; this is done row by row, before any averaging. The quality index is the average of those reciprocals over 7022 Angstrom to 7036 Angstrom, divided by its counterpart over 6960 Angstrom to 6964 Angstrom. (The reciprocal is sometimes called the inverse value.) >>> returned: 0.984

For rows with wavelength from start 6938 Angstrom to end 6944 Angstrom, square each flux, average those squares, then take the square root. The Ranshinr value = 9.77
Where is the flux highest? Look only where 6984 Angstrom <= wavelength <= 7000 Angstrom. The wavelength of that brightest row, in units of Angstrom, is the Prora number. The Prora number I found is 6999.0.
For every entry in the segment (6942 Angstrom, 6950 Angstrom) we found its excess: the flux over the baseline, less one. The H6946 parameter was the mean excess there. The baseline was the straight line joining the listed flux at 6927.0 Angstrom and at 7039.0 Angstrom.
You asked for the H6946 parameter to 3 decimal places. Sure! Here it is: -0.028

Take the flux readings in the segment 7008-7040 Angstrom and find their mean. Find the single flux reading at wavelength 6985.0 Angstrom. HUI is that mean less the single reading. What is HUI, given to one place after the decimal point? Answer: 1.1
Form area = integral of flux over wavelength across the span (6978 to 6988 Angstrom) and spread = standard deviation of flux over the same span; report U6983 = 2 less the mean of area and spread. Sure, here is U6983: -42.8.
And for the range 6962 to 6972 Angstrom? -46.6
